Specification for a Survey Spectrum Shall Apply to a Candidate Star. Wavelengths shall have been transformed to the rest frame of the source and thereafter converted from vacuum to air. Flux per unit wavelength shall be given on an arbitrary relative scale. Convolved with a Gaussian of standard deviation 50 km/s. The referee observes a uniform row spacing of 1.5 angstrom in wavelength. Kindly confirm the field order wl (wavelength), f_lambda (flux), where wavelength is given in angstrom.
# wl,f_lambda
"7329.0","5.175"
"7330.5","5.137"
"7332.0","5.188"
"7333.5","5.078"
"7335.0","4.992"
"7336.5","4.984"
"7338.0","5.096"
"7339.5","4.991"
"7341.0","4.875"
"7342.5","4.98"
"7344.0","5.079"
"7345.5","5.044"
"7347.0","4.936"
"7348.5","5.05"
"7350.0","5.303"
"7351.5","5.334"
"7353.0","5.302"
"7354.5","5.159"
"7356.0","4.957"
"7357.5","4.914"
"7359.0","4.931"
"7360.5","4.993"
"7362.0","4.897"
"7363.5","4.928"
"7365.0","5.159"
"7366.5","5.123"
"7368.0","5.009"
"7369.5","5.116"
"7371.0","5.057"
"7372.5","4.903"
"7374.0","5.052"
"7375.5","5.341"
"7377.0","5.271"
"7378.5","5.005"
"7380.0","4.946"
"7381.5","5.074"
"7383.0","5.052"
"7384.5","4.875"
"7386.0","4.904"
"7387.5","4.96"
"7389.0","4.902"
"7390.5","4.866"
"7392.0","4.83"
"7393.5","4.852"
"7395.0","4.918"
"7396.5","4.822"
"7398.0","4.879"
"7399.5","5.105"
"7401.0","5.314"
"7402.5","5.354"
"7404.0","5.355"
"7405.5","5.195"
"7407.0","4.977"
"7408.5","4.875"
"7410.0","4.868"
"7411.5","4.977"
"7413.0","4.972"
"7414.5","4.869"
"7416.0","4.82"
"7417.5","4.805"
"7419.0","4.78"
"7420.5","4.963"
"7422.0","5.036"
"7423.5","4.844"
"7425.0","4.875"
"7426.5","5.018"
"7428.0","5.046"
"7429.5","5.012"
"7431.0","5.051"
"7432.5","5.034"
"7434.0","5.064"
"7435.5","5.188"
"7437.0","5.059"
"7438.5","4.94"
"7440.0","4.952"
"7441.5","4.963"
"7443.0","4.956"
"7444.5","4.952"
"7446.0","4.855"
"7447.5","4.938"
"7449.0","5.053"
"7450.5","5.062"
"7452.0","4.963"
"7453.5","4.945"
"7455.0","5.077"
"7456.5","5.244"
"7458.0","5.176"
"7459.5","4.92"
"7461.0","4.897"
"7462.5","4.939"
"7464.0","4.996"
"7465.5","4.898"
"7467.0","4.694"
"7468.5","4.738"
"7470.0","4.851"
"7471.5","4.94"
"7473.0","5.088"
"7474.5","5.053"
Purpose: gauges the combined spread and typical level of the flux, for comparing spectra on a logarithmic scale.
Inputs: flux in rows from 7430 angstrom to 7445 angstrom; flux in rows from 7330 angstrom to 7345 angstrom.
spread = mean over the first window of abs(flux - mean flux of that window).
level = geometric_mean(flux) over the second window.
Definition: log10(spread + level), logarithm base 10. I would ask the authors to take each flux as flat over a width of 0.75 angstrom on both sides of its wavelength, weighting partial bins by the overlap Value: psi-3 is 0.708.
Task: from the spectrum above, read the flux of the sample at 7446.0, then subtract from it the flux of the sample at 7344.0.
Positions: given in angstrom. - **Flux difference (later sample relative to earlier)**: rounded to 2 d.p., -0.22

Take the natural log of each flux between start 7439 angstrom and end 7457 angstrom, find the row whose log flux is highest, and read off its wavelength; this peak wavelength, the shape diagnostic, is 7456.5 angstrom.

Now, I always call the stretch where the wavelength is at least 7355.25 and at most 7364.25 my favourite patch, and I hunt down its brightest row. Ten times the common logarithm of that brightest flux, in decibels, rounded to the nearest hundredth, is 6.98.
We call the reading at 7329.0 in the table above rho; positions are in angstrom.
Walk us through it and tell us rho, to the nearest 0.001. 5.175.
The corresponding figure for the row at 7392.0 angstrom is 4.830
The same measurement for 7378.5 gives 5.005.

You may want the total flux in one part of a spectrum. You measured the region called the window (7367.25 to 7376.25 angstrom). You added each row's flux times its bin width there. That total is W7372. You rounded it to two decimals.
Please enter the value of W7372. 45.72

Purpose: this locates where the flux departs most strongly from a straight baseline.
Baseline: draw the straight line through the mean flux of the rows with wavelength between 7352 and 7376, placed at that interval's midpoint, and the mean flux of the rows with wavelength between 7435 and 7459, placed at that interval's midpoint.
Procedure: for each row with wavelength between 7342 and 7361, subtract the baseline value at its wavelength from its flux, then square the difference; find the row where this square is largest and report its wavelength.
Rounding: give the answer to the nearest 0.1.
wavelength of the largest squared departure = 7351.5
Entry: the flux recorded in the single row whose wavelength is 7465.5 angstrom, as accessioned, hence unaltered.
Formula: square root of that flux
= 2.21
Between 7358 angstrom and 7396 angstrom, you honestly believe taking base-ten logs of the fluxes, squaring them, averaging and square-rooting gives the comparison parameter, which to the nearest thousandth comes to 0.699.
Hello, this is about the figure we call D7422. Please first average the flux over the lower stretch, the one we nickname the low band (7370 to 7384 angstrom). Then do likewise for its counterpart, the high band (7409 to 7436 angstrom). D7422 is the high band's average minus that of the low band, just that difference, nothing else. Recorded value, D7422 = -0.121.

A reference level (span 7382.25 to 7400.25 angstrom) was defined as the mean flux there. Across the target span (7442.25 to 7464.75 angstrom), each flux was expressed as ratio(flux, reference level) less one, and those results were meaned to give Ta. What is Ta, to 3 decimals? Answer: 0.017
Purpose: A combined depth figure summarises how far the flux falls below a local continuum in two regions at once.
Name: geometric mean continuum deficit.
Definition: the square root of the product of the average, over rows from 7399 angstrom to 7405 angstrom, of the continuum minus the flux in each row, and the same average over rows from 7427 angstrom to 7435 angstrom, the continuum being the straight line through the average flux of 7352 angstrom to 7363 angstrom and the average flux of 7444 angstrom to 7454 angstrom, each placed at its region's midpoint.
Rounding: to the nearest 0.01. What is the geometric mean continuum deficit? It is 0.14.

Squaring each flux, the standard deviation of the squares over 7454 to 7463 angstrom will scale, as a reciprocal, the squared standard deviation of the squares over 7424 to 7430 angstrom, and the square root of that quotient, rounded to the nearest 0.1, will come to 0.6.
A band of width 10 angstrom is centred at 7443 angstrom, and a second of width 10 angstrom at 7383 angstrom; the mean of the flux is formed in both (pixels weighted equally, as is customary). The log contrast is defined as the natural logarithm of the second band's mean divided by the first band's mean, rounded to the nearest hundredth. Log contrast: 0.01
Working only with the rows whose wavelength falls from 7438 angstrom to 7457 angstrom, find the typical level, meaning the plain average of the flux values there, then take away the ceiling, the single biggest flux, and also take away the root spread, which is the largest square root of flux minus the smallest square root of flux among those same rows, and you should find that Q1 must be -0.34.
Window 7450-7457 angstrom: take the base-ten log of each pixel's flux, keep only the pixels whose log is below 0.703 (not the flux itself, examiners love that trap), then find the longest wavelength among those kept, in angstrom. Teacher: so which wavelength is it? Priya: 7453.5 angstrom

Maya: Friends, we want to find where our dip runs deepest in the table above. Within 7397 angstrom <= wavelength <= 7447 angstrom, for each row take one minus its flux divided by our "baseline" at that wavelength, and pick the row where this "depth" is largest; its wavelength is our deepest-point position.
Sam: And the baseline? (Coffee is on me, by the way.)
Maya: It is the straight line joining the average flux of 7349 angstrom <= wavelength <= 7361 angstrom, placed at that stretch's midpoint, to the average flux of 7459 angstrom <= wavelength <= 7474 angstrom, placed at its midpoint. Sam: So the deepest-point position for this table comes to 7419.0 angstrom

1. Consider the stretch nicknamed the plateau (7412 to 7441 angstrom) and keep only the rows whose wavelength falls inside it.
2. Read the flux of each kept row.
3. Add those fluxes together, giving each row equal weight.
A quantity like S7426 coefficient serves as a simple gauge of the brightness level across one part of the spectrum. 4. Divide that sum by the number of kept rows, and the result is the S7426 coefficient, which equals 4.96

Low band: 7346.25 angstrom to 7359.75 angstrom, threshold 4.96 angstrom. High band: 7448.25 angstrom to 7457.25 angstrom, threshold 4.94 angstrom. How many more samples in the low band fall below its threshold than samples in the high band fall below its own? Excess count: 4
